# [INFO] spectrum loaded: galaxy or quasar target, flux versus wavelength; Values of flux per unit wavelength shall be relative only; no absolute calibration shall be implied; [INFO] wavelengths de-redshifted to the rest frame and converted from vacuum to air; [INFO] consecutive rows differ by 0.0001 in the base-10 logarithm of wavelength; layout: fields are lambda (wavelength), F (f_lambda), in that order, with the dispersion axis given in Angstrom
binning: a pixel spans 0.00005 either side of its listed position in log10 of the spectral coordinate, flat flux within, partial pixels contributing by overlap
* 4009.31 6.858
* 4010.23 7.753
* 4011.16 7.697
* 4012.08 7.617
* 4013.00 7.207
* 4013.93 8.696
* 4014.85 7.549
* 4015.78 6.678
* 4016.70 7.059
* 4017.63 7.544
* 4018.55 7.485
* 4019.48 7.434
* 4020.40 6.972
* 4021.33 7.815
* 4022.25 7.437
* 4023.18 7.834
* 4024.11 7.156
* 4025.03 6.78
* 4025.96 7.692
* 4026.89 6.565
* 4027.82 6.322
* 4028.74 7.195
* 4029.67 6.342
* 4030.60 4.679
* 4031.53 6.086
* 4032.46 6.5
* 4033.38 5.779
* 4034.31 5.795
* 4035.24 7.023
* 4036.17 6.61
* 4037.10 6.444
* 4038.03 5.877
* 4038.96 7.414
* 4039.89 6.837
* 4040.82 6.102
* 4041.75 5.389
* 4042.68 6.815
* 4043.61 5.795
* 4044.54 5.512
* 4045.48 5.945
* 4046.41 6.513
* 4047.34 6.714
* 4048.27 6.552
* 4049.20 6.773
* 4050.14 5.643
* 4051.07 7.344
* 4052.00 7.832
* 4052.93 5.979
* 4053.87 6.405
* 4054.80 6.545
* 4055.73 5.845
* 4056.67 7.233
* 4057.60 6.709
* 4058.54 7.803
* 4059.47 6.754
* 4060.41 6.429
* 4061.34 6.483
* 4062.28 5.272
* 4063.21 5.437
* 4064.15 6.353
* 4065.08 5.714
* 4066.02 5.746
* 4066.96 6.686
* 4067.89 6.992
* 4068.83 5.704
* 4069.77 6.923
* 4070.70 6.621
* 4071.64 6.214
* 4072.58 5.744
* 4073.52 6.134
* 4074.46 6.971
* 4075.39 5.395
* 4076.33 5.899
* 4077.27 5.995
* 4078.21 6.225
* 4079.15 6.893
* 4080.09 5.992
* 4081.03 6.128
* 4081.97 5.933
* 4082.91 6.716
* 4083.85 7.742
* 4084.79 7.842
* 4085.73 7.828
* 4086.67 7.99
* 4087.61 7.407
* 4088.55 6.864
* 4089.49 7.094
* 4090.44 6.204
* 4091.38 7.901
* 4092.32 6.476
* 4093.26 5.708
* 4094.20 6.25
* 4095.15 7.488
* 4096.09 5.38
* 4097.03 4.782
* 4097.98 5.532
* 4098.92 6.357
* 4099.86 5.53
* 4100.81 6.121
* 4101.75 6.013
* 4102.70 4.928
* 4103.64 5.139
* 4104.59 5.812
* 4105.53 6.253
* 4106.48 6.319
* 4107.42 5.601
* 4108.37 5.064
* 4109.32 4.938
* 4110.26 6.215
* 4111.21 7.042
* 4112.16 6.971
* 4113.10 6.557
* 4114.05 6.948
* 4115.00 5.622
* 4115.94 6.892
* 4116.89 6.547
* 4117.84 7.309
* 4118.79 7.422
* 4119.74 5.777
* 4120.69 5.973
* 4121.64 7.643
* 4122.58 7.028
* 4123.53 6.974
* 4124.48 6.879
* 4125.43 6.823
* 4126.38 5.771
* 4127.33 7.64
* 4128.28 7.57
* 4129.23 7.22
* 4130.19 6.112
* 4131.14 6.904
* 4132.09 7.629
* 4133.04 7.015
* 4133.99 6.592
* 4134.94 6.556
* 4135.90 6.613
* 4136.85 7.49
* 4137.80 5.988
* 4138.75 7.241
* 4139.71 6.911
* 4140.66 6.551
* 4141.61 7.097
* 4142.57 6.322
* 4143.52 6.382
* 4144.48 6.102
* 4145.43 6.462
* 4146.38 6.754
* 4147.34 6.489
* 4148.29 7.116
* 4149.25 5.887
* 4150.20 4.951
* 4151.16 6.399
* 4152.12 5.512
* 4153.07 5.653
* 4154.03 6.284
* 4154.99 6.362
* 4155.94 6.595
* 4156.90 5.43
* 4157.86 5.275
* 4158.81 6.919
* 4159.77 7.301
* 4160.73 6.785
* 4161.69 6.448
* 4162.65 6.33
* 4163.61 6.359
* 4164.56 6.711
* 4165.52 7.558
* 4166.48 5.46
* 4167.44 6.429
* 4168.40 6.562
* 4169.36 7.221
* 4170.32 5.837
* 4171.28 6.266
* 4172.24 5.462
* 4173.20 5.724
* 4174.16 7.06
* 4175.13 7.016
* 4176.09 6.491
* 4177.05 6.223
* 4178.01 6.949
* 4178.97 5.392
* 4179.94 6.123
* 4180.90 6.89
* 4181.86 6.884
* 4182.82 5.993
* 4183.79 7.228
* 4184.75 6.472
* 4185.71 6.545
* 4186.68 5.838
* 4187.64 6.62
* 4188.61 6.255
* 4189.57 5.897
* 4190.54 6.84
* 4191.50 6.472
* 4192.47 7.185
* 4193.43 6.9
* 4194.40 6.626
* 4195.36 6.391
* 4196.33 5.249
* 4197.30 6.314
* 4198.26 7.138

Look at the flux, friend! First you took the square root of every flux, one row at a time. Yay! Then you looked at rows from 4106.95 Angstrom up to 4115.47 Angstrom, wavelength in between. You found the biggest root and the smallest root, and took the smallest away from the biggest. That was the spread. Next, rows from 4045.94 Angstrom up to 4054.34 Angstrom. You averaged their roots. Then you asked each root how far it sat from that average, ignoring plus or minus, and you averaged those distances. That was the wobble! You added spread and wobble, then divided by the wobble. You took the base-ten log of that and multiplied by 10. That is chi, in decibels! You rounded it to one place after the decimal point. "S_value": 7.6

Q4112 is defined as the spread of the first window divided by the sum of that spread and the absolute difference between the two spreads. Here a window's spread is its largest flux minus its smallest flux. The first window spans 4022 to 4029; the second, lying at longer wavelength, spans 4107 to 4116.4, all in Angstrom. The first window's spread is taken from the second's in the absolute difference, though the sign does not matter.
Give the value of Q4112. 0.719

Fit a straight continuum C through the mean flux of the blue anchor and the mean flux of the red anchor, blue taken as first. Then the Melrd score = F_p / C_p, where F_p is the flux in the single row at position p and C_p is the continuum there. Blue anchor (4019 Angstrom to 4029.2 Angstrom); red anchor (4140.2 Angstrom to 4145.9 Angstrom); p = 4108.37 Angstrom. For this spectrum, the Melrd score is 0.76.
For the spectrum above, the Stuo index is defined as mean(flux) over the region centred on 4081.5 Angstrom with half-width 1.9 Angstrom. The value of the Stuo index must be 6.2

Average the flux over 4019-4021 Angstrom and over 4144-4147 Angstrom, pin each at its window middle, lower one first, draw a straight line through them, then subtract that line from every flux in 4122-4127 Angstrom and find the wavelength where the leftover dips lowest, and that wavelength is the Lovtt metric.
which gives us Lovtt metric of 4126.38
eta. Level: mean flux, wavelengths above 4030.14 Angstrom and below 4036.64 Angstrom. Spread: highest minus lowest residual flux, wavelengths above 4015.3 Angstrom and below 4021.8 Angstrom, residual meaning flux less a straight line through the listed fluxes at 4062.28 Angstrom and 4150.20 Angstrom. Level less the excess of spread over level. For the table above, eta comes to 11.0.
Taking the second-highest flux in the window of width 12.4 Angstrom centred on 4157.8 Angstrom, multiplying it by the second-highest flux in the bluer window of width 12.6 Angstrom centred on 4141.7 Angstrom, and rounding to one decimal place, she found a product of 50.1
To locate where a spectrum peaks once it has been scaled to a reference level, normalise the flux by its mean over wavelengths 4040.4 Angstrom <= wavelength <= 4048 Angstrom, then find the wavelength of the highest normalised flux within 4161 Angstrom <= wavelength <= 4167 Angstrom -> 4165.52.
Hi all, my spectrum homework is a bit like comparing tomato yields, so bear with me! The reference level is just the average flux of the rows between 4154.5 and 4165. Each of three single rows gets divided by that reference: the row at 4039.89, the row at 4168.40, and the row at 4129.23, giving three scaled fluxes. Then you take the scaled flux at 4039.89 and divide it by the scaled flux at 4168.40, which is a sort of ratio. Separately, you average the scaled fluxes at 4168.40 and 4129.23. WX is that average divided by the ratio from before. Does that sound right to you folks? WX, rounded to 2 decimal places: 1.03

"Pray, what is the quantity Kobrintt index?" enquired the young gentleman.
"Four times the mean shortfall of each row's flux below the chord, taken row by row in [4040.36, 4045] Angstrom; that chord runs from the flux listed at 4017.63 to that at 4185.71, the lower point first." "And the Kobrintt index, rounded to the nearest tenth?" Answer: 5.9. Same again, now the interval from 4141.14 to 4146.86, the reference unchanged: 1.1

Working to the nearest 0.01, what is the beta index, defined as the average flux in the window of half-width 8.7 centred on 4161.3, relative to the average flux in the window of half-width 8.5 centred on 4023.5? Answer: 0.92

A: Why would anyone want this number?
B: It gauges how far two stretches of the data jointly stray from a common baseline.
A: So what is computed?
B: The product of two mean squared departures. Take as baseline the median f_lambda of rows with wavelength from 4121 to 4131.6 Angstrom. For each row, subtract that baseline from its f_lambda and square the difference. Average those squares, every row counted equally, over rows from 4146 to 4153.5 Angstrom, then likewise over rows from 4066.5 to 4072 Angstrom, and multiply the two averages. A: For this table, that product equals 0.49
